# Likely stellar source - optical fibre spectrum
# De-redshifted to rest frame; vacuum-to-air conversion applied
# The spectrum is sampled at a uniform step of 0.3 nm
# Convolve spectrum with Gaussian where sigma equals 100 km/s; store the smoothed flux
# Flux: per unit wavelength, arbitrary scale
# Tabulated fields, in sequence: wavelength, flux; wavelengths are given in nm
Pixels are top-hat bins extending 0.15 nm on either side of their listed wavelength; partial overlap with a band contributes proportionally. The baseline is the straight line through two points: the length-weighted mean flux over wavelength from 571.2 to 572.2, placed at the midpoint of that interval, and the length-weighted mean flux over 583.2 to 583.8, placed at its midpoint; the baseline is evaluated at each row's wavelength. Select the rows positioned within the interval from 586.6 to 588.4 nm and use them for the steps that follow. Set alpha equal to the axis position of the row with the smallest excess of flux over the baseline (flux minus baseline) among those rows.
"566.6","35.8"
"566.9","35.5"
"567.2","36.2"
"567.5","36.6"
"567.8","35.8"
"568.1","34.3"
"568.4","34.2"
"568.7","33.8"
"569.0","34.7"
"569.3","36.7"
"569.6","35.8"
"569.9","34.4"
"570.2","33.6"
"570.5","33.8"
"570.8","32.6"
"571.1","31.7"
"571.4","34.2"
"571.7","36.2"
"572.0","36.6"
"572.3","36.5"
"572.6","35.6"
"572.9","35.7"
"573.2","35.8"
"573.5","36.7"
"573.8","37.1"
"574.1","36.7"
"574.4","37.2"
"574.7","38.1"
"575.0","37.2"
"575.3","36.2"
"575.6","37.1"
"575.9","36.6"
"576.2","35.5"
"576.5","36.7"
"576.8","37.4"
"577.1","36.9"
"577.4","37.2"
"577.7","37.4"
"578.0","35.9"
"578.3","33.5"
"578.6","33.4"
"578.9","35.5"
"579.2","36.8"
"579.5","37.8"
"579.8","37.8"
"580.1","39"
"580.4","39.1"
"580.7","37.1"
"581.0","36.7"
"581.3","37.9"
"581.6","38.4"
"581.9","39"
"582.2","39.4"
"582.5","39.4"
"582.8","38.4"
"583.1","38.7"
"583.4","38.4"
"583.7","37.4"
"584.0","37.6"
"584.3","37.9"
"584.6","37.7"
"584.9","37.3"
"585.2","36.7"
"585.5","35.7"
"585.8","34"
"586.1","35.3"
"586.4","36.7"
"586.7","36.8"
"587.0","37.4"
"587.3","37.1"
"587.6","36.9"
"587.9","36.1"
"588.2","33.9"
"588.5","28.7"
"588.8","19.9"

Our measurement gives 588.2 nm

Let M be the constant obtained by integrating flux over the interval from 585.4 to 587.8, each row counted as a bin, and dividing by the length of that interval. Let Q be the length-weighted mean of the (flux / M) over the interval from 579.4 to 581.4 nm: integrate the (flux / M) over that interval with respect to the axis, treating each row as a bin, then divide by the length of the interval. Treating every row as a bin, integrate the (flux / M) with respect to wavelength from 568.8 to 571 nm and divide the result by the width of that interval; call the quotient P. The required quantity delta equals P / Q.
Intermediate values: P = 0.95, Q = 1.046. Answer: 0.91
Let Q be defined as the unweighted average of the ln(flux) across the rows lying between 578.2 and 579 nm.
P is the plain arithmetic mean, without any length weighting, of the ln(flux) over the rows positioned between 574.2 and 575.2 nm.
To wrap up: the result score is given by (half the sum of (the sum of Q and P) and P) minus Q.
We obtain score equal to 1.86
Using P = 3.62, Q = 3.53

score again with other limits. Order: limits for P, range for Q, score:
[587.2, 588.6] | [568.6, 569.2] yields 1.77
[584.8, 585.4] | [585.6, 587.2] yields 1.82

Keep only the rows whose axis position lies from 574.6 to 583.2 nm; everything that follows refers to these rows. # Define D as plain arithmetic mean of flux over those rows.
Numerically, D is 37.2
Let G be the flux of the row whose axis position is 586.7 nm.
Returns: 36.8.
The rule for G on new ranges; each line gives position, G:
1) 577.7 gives 37.4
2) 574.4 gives 37.2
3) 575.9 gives 36.6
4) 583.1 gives 38.7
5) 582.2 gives 39.4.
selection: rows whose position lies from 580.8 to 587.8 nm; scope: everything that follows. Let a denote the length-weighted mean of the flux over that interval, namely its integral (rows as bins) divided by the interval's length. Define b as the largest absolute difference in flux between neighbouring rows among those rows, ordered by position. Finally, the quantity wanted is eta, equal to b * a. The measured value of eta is 64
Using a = 37.4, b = 1.7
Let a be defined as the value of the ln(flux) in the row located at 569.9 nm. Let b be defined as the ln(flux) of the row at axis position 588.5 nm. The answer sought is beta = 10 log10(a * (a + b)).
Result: 13.9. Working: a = 3.54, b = 3.36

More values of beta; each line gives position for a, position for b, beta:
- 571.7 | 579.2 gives 14.1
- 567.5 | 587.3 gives 14.1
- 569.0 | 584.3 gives 14.1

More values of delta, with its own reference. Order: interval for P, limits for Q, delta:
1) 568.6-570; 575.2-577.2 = 0.96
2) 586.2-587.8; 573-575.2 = 1.00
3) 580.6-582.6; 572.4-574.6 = 1.05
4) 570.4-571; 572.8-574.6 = 0.90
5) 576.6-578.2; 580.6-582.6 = 0.96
